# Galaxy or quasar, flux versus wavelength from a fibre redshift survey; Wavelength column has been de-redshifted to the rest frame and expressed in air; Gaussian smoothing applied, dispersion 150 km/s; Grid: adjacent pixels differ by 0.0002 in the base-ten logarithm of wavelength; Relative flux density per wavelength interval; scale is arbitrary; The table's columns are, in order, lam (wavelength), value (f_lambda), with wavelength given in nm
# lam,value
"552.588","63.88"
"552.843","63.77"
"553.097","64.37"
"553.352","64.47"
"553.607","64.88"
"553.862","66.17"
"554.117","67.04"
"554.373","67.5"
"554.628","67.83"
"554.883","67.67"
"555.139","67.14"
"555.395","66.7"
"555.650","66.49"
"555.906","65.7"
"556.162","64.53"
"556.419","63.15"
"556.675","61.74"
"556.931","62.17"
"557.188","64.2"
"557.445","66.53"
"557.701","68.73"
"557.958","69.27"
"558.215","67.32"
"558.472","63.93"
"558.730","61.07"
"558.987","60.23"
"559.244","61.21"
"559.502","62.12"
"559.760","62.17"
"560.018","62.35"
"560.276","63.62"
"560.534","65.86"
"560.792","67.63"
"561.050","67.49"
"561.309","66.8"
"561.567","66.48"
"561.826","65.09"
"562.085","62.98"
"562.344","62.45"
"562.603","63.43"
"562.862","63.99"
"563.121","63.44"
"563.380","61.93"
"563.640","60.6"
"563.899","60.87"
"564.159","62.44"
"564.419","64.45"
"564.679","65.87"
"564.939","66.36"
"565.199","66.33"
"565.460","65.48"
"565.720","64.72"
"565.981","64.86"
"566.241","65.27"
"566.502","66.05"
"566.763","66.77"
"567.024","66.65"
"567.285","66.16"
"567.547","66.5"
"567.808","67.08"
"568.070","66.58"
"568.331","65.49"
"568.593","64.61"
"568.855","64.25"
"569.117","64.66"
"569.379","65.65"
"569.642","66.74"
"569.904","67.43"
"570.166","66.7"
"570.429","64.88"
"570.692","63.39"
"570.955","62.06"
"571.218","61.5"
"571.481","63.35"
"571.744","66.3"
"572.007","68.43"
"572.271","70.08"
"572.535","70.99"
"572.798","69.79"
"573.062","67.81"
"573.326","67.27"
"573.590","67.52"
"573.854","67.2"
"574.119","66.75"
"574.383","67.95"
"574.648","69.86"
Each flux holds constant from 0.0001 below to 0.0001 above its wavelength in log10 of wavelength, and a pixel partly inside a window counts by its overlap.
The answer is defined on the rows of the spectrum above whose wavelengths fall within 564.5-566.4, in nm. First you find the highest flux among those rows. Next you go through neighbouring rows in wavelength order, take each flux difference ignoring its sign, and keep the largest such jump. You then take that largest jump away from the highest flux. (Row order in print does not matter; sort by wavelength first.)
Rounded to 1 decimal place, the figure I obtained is 65.5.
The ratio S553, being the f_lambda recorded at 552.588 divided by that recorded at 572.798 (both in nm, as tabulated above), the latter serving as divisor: 0.92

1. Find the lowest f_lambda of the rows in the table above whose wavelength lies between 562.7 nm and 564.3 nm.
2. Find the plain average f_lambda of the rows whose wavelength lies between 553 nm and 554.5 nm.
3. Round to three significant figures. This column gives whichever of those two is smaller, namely 60.6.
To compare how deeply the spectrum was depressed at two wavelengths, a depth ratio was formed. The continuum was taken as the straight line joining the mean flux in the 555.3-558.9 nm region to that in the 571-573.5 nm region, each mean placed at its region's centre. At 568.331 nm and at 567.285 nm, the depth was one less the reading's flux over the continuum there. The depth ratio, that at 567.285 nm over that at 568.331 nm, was 0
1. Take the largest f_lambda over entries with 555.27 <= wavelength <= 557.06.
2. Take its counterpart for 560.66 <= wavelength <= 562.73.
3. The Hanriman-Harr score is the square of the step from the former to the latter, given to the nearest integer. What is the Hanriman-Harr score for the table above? 1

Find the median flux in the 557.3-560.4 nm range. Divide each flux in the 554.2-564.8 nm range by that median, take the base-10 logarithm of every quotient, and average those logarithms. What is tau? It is 0.010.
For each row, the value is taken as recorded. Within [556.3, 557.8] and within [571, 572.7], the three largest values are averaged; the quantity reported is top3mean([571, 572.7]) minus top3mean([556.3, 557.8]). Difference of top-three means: 3.3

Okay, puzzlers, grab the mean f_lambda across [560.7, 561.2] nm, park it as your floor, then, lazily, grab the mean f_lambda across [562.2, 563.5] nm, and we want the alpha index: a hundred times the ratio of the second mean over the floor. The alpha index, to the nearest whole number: 93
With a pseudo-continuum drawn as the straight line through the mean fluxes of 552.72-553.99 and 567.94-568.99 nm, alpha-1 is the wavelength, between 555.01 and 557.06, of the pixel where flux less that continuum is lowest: 556.675 nm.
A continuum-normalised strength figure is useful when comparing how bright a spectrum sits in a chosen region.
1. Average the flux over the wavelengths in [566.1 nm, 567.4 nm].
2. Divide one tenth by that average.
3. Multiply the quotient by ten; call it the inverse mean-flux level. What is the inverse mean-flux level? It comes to 0.0151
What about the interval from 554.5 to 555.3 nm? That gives 0.0148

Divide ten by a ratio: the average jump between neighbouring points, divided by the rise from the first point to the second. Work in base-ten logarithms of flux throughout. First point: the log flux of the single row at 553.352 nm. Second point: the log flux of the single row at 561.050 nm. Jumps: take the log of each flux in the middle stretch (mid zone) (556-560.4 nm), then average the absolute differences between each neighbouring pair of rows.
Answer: 21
